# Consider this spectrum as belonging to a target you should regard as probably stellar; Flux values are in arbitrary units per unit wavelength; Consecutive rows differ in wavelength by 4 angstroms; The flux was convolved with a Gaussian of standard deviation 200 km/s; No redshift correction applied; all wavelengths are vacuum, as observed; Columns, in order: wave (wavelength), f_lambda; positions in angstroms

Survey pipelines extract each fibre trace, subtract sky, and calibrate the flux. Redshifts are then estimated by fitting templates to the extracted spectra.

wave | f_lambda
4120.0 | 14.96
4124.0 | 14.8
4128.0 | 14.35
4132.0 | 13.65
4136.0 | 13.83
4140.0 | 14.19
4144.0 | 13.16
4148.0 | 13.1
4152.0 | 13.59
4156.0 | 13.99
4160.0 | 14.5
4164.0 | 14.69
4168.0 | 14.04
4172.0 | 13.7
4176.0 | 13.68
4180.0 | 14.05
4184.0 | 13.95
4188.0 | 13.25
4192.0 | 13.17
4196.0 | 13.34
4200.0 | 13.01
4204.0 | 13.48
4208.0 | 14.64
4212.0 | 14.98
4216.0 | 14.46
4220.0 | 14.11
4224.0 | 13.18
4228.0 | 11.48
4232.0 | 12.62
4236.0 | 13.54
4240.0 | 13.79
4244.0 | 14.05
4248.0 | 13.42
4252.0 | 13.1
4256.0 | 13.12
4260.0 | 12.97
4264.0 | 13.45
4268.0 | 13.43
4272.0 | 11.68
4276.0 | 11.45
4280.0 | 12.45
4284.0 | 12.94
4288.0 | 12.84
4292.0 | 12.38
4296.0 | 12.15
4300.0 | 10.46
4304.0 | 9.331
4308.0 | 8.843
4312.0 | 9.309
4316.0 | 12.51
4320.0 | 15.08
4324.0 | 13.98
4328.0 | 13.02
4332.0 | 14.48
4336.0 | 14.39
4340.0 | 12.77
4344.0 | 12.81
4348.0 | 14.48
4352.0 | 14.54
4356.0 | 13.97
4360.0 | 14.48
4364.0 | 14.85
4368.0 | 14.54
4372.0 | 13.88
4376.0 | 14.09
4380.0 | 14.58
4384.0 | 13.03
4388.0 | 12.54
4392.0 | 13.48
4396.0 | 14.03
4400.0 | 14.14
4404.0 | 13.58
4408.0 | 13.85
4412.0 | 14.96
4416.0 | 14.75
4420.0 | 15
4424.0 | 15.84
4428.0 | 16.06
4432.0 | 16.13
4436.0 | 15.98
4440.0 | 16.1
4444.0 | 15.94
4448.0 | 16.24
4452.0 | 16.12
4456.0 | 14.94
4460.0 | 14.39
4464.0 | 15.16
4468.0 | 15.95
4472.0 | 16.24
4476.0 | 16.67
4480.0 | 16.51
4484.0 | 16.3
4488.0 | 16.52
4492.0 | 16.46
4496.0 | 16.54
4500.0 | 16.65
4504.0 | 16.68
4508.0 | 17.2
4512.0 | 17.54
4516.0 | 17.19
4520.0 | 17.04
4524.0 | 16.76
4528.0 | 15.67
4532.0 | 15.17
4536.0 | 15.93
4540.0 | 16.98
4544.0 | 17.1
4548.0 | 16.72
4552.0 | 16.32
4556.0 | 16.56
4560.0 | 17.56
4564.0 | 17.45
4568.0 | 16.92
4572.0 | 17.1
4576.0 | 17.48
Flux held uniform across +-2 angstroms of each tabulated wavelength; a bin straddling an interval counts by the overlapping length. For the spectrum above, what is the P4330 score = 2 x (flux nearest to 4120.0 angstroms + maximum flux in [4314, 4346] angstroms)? 60.1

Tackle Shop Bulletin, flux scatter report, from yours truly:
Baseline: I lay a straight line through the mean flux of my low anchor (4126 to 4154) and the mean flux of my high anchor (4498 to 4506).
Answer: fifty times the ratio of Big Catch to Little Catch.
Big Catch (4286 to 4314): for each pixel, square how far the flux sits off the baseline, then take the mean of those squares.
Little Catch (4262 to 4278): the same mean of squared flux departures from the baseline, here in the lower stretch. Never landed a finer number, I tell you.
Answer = 170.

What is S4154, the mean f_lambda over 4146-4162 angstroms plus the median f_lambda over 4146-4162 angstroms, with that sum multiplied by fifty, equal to 1379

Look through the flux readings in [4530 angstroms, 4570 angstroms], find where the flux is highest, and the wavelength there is 4560.0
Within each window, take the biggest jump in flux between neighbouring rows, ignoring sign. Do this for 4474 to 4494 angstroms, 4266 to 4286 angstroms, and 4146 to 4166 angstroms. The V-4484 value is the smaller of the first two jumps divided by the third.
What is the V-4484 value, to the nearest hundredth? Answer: 0.43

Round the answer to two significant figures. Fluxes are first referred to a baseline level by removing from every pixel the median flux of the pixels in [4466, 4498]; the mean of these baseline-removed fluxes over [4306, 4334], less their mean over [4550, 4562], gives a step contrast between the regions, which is -4.4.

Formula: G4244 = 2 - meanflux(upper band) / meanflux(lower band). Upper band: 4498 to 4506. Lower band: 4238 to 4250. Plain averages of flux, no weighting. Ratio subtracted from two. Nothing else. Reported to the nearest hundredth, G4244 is 0.79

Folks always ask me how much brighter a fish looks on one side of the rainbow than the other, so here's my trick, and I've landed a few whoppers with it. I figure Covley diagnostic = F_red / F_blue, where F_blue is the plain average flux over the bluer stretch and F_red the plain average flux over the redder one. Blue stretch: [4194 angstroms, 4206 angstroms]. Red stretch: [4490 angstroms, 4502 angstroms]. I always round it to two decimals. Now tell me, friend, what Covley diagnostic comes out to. 1.25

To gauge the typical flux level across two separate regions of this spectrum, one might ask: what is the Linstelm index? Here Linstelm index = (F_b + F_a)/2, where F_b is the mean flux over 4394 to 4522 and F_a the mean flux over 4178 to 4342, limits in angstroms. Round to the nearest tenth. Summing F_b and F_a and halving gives 14.4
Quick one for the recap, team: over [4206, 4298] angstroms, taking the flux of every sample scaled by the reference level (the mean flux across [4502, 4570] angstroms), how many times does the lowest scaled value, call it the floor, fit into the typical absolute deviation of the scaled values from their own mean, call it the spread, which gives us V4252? 0.065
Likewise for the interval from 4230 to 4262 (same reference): 0.030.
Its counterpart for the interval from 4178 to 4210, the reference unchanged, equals 0.035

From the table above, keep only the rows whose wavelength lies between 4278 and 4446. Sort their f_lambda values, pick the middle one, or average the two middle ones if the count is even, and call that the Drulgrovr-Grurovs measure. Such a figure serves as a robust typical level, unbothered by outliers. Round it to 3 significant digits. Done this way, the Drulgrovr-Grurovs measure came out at 14.0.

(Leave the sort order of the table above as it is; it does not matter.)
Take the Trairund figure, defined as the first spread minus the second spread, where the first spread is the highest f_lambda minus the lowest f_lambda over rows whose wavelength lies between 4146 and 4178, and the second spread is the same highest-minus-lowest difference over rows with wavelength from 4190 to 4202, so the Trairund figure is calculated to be 1.3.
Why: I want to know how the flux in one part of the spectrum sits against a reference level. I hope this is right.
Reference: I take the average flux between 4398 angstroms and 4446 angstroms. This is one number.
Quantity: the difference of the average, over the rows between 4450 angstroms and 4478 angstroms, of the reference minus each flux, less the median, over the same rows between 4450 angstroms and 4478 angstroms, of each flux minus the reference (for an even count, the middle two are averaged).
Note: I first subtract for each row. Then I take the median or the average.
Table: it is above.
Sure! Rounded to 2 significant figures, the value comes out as -1.2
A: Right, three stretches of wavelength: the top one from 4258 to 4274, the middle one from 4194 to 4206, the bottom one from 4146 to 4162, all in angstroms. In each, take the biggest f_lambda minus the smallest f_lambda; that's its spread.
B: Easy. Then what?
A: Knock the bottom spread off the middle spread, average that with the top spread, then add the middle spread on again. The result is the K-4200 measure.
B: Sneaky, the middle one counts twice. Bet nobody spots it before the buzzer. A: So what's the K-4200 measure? 1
